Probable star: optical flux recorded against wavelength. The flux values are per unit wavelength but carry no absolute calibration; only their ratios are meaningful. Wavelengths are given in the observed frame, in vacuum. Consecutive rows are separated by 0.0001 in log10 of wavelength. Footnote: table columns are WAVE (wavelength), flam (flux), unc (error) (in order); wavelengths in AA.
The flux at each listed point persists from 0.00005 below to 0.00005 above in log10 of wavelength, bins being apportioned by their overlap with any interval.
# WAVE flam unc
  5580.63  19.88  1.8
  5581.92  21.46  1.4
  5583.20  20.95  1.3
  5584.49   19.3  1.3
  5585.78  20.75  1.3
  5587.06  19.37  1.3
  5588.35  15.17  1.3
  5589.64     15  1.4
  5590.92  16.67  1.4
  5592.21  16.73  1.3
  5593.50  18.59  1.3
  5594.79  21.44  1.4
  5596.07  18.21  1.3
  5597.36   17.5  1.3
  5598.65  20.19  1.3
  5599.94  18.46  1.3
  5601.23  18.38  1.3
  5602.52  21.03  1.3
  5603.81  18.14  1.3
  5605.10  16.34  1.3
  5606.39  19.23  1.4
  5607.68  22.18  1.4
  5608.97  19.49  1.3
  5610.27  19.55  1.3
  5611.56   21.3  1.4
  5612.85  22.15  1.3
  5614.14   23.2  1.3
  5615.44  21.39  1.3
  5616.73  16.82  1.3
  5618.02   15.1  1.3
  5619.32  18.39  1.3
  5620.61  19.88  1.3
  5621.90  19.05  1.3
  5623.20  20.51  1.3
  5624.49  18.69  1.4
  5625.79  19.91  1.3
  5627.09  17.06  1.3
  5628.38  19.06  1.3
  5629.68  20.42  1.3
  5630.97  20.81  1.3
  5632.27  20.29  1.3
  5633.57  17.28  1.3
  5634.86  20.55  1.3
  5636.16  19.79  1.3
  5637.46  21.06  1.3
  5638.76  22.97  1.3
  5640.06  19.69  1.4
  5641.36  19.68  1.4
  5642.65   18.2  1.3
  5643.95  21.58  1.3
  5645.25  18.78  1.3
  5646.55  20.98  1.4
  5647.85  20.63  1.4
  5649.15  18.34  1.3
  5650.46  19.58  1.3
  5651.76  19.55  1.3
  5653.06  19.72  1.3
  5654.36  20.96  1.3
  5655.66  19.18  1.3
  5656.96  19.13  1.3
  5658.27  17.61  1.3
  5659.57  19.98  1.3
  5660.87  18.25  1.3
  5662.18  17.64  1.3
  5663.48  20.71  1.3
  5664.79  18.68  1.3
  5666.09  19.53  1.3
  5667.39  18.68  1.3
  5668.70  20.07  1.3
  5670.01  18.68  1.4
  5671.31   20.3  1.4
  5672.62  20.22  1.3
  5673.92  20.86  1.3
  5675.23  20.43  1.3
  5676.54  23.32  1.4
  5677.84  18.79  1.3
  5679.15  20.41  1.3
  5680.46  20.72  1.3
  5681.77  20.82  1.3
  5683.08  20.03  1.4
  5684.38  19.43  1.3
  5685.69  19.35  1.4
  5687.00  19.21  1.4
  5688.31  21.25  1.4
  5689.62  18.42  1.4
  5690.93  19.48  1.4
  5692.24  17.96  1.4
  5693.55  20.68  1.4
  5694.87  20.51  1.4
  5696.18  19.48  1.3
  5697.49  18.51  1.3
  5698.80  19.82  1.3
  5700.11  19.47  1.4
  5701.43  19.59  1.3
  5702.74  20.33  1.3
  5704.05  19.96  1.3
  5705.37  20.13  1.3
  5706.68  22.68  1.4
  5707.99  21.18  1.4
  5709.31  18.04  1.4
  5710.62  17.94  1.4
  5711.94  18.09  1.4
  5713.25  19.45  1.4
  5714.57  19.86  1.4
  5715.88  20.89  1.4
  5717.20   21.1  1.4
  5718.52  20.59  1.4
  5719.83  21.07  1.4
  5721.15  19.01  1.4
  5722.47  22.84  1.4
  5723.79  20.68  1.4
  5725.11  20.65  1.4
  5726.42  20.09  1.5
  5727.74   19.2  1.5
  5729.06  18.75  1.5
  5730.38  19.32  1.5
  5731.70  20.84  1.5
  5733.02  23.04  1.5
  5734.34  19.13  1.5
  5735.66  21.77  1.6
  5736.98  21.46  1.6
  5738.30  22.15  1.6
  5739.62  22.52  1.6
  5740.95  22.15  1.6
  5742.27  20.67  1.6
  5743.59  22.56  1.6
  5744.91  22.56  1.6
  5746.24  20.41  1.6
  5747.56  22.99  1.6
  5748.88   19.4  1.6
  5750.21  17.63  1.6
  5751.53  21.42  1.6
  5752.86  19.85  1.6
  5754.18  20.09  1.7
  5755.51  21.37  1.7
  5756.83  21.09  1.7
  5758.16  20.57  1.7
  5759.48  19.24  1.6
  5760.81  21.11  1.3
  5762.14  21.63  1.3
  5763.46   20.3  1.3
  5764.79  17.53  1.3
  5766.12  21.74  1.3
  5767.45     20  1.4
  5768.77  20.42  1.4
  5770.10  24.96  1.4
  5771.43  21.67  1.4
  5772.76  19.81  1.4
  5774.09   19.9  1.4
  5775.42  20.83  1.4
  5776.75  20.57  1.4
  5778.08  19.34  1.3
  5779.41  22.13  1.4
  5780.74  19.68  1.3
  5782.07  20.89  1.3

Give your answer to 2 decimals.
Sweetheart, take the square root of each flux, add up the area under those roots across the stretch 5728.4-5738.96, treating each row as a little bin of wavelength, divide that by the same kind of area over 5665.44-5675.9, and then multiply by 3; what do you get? 3.10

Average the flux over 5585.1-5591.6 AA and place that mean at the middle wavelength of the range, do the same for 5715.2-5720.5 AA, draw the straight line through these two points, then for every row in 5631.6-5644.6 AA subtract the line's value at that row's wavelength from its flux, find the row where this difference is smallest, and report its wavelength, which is 5633.57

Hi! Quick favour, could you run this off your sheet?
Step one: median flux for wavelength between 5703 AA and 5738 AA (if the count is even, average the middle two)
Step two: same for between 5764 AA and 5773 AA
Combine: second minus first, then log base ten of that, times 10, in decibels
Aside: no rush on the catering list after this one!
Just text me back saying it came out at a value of -12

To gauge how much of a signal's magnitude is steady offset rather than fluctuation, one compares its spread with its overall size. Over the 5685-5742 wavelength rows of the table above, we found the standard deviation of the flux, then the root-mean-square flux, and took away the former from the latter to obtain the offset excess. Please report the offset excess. 18.9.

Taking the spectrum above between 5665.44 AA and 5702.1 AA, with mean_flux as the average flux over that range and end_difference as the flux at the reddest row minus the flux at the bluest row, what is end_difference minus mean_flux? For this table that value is -19.8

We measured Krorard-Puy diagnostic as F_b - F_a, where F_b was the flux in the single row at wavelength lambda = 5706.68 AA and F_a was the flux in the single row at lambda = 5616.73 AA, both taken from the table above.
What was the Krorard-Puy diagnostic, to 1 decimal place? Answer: 5.9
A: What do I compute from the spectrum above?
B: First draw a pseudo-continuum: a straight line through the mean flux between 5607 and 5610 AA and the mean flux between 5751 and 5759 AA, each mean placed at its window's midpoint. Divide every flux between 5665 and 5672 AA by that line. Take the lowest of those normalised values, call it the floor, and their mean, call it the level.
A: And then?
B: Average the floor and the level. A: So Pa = 0.92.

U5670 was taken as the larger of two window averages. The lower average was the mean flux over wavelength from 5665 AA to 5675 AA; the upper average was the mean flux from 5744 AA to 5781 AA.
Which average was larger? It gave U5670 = 20.7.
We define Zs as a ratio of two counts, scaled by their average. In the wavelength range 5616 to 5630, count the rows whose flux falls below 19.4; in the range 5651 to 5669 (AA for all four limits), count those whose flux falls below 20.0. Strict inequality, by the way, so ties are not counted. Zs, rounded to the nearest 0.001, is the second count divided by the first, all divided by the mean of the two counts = 0.175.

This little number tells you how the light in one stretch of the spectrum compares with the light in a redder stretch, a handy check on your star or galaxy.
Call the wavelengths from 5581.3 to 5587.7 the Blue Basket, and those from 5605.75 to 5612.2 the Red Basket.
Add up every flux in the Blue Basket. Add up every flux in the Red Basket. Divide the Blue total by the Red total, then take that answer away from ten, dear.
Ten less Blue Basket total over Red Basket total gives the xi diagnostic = 9.00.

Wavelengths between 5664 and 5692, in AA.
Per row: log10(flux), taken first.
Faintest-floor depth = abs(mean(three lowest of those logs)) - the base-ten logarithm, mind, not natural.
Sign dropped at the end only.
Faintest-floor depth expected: 1.269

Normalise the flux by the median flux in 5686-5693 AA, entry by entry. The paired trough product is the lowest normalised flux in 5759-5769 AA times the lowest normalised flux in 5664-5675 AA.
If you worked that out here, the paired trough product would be 0.887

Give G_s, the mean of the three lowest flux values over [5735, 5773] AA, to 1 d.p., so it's 18.1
